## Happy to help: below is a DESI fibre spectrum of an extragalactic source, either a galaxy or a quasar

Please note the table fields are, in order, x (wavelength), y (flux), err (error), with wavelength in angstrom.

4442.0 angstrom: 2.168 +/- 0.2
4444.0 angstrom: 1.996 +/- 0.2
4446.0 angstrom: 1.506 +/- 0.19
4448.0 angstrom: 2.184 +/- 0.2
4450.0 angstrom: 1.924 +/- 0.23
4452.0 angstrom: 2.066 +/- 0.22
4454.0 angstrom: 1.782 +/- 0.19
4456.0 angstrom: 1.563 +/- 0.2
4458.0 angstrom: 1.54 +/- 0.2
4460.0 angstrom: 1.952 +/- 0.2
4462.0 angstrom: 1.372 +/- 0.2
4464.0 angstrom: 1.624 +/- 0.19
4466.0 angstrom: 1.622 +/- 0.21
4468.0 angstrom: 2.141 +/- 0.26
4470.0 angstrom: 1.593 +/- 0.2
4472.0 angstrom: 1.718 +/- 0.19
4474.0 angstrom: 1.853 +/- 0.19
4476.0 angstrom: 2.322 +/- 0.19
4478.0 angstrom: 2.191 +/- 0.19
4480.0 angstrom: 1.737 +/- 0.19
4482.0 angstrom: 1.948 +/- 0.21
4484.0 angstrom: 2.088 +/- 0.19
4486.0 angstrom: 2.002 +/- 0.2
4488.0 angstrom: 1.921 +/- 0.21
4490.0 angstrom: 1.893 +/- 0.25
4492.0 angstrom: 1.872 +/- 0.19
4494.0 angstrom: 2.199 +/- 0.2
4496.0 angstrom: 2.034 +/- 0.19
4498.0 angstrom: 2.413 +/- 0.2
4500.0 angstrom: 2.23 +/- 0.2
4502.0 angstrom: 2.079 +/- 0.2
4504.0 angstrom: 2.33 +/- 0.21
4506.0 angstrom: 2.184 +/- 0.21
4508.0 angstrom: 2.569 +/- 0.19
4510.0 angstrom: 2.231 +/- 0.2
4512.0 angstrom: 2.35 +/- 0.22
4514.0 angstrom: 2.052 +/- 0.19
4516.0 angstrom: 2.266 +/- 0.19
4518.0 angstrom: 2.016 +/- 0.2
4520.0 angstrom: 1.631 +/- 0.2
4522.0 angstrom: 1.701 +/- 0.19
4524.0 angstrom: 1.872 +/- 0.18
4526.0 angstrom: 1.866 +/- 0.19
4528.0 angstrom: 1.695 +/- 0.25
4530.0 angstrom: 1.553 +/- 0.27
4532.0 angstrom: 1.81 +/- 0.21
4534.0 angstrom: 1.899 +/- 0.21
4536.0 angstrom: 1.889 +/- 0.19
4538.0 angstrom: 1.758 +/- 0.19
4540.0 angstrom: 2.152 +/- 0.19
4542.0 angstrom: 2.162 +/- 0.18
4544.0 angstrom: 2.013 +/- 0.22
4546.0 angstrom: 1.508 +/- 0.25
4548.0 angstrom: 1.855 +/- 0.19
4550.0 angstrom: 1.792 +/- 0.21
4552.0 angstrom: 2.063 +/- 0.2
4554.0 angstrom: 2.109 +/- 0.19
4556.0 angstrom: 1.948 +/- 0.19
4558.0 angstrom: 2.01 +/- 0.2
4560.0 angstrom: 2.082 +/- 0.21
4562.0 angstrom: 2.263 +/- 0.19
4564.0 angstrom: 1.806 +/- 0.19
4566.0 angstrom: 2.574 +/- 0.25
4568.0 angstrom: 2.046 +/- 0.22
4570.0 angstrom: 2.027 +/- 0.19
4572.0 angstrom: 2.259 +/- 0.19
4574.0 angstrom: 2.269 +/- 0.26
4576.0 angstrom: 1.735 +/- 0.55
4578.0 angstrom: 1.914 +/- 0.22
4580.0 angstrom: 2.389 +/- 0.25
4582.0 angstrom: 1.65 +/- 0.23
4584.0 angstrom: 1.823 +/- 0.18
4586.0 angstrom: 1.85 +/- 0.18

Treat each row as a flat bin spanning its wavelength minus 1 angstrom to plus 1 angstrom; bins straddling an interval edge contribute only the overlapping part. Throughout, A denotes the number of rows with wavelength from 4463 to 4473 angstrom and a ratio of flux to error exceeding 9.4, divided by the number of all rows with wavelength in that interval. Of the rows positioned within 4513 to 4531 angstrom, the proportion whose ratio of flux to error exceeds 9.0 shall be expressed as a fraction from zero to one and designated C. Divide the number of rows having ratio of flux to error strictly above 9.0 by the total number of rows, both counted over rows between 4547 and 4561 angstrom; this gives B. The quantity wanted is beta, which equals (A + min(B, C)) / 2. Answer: 0.28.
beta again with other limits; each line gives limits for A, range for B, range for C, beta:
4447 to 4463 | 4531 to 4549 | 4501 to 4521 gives 0.51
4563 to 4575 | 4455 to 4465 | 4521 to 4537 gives 0.43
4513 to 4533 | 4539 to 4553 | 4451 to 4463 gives 0.50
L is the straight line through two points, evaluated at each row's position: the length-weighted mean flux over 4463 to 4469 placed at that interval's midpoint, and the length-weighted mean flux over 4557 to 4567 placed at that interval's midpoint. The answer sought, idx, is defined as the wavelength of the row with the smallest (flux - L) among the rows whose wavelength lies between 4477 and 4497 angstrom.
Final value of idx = 4480.0 angstrom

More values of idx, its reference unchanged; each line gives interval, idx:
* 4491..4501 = 4492.0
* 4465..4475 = 4470.0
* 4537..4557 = 4546.0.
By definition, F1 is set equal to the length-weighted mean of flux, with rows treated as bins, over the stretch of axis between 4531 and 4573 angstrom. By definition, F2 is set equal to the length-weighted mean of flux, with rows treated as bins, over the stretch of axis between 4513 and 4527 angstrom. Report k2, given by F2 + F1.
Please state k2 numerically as 3.92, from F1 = 2.00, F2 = 1.91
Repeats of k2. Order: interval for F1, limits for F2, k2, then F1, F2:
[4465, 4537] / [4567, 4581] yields 4.08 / 1.99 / 2.09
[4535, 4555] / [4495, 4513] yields 4.20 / 1.93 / 2.27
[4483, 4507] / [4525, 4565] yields 4.02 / 2.10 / 1.91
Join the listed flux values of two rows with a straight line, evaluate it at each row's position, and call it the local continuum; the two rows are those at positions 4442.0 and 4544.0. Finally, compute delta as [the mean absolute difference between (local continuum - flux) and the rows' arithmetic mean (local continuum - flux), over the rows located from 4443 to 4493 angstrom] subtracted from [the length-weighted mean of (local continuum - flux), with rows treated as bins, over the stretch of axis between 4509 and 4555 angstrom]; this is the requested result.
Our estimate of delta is -0.10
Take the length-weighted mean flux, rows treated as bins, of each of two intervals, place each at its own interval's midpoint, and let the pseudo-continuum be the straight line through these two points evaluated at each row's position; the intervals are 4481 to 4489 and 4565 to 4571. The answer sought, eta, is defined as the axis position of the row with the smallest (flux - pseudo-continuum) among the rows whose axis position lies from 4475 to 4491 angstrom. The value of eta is 4480.0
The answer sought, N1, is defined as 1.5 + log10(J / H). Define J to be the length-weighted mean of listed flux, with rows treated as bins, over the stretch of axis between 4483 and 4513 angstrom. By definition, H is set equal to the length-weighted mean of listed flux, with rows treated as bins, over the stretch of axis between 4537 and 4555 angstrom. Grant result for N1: 1.55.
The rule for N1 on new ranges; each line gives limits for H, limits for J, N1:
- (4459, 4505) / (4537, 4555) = 1.49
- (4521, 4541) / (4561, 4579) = 1.56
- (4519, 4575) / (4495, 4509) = 1.56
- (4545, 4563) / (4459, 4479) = 1.47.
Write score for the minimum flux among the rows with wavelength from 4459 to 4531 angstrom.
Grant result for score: 1.372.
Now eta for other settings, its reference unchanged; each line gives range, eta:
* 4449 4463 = 4462.0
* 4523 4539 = 4530.0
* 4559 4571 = 4564.0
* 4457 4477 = 4462.0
